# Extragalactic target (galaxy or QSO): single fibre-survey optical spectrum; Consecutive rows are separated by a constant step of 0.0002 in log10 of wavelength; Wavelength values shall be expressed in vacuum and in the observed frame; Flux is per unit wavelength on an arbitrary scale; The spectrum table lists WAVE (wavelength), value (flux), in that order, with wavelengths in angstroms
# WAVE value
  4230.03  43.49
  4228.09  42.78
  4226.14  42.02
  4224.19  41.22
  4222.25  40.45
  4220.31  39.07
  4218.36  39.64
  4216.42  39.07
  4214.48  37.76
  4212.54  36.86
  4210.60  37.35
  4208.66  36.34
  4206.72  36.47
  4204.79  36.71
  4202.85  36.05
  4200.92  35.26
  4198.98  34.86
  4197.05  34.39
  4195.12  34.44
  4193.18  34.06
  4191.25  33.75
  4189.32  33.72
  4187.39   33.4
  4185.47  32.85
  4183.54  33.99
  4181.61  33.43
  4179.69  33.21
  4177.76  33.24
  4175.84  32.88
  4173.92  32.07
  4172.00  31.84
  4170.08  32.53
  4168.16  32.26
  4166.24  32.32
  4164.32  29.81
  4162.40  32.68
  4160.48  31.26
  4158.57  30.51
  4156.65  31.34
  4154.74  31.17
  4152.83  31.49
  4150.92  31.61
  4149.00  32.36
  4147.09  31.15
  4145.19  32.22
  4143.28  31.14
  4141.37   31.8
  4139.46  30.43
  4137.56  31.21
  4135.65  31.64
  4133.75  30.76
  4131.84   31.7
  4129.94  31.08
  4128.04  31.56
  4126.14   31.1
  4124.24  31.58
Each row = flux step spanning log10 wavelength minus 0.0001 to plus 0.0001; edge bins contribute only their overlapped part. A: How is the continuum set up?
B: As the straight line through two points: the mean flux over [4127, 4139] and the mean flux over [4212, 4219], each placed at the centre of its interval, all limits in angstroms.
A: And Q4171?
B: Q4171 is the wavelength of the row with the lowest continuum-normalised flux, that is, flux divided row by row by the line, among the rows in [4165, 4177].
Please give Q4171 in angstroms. 4172.00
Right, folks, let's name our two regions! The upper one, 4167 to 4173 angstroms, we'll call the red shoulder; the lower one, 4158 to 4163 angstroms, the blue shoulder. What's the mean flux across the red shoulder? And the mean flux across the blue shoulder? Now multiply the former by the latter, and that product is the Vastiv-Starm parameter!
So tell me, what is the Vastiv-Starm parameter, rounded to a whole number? 1014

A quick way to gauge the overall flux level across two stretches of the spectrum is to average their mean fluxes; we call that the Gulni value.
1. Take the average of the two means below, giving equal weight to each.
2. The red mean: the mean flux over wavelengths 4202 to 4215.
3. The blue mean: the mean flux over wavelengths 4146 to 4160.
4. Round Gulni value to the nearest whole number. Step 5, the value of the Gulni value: 34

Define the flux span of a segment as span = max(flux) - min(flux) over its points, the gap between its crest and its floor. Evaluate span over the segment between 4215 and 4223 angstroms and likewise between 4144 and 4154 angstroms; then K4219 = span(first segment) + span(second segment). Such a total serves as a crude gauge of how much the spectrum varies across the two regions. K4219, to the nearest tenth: 2.6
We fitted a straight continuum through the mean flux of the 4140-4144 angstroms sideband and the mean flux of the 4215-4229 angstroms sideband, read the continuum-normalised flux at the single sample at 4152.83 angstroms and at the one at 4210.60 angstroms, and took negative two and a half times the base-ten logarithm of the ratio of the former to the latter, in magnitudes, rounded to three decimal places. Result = -0.015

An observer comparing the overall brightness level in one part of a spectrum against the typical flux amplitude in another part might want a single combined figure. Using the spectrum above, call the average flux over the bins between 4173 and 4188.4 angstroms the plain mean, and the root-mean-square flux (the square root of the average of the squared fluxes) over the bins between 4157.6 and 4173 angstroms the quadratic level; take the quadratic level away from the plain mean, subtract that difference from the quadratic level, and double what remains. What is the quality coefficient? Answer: 60.4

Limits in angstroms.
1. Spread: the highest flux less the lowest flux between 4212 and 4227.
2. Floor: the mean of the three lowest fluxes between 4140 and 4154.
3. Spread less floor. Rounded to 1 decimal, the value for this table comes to -26.1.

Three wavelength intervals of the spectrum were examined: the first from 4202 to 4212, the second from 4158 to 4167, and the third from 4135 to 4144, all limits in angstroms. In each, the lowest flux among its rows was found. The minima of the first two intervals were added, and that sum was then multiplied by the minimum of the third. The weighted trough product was 2004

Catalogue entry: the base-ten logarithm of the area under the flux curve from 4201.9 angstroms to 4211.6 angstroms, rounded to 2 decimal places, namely 2.55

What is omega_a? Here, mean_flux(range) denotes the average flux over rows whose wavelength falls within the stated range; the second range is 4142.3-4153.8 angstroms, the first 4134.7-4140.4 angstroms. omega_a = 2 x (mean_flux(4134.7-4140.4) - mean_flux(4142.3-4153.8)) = -1.1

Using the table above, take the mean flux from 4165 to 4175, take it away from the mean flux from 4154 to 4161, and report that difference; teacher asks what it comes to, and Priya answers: -1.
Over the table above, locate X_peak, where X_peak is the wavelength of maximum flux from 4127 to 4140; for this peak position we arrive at 4131.84 angstroms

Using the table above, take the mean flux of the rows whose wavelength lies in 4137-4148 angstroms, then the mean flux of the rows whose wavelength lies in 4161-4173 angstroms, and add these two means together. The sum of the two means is 63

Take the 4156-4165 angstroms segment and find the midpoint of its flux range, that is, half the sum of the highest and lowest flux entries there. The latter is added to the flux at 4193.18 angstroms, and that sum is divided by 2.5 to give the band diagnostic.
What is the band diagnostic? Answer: 26.1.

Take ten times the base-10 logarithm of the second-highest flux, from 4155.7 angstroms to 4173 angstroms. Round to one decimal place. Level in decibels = 15.1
